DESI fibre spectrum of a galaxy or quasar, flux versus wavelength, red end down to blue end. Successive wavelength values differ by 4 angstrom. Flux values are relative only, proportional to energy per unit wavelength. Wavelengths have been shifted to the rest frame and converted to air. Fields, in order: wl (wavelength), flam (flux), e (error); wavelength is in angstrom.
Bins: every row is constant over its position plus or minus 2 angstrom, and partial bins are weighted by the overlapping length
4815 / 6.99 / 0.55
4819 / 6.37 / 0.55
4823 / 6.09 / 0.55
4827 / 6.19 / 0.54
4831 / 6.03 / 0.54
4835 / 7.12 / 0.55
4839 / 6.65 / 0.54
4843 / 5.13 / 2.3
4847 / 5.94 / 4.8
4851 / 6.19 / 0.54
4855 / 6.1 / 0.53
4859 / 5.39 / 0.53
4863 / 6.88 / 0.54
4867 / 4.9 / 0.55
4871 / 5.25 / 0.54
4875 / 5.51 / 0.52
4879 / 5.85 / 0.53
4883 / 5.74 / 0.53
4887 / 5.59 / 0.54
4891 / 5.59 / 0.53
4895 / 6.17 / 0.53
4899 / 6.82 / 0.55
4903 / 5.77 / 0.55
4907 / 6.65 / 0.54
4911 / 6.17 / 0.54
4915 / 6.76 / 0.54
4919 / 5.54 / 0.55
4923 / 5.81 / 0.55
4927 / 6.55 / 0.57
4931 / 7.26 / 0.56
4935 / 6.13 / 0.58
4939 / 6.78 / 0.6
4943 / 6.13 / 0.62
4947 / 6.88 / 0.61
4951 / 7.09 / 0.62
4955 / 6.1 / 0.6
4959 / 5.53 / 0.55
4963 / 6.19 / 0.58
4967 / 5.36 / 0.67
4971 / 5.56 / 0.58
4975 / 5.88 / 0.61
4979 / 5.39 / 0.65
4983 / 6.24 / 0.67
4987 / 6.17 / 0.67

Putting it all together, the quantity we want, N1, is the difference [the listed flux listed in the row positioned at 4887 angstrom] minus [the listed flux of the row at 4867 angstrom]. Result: 0.7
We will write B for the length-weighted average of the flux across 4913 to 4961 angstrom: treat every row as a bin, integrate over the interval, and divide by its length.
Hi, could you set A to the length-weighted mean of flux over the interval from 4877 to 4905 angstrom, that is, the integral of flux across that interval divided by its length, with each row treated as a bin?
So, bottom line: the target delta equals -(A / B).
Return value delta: -0.93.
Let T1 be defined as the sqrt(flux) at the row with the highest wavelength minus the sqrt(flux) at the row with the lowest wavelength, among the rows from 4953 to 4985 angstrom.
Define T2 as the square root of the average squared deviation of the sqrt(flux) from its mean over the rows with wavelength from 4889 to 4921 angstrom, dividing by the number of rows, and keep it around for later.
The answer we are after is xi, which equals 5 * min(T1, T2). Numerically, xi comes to 0.14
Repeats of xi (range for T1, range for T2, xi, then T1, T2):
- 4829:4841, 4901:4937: 0.52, 0.12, 0.104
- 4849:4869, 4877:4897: -1.37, -0.27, 0.044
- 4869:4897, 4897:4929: 0.47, 0.19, 0.094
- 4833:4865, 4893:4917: -0.23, -0.05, 0.076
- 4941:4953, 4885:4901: 0.51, 0.19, 0.102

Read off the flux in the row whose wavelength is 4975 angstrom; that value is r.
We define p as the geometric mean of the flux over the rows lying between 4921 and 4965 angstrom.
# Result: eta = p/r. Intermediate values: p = 6.38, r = 5.88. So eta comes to 1.09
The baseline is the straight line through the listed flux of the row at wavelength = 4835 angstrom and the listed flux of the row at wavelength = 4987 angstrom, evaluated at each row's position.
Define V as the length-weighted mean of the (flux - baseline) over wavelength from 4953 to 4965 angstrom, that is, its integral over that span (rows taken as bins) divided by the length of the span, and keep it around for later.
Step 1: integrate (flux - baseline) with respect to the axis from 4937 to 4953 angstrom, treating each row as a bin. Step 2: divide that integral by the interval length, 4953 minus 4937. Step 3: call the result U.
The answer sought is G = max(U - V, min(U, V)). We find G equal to 0.7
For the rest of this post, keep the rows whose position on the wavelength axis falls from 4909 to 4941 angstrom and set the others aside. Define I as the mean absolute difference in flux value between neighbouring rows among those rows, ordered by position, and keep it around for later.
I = 0.76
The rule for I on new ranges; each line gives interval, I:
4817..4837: 0.41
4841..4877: 0.74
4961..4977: 0.45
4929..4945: 0.81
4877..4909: 0.49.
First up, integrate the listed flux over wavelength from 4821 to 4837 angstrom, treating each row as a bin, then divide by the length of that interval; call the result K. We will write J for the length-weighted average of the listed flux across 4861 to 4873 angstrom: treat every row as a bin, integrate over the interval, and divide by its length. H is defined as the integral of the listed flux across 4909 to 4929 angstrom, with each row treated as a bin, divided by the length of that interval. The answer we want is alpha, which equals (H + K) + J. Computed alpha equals 18.2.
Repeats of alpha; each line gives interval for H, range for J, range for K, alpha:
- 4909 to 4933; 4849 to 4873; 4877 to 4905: 18.1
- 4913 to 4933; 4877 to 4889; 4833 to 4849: 18.3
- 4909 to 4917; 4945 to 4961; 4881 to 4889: 18.5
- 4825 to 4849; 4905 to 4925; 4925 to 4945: 18.9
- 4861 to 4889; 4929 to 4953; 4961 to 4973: 18.1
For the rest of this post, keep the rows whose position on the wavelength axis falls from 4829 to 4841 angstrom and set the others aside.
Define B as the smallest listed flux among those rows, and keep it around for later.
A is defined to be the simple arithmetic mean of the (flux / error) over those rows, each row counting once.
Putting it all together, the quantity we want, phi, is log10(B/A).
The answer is -0.30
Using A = 12.1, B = 6.03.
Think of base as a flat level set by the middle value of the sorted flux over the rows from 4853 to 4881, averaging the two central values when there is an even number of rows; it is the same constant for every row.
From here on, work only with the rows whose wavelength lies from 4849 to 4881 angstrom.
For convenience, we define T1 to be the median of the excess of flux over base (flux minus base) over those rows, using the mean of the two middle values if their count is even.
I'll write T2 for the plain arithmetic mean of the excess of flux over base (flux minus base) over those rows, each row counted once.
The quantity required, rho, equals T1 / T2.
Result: 0.7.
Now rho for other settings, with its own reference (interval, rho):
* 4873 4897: 0.7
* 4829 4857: 0.9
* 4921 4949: 1.0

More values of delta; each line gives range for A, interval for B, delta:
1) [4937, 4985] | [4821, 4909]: -1.02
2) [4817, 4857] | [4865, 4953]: -1.01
